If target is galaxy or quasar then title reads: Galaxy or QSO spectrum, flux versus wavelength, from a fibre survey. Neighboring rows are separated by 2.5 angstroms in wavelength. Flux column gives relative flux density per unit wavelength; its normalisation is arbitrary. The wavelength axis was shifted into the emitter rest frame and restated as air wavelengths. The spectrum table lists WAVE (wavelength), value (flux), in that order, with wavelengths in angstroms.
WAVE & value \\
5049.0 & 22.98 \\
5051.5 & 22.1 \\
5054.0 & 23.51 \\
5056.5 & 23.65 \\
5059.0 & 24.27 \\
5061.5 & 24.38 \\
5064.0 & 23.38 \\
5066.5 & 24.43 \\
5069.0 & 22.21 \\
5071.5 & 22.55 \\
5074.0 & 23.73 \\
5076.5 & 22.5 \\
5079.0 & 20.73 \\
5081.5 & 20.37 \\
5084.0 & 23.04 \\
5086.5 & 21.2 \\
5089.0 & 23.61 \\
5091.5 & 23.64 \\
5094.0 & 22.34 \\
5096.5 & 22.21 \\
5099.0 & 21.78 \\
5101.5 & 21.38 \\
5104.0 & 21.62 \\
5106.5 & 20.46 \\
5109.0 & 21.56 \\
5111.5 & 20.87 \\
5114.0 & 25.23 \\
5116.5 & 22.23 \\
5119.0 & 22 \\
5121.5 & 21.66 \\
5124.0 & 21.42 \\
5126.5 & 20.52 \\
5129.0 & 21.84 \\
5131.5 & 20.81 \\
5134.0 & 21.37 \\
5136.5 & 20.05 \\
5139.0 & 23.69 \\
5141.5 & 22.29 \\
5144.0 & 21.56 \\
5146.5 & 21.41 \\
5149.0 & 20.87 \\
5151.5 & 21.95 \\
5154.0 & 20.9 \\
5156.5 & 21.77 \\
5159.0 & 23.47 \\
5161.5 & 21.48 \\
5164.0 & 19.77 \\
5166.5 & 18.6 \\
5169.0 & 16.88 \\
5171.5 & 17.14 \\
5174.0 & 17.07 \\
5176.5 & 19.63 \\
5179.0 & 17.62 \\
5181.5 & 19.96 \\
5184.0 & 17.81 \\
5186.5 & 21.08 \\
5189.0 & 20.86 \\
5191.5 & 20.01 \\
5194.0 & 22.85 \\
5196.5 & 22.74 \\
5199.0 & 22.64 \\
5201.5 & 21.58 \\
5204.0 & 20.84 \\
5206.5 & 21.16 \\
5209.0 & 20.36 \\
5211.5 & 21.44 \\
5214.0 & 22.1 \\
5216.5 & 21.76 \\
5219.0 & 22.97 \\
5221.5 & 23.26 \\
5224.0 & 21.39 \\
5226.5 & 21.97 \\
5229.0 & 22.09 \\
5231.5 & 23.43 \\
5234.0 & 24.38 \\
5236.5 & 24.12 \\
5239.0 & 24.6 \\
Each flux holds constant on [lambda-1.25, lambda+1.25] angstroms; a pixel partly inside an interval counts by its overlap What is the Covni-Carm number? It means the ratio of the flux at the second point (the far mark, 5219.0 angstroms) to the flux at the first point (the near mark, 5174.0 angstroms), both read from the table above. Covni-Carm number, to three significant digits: 1.35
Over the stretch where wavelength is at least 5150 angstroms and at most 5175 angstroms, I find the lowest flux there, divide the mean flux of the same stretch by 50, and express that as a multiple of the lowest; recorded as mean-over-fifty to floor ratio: 0.0236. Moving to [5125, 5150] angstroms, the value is 0.0214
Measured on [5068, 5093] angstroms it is 0.0220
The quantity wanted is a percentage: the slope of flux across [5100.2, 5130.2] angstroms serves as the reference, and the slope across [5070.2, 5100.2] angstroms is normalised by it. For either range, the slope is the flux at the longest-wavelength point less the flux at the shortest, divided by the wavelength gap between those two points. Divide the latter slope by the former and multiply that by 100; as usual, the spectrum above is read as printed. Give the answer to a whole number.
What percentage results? -167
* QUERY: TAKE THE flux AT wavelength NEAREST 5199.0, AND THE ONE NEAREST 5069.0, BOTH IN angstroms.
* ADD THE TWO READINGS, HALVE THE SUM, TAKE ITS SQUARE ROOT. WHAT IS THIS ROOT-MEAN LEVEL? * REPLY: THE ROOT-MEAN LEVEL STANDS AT 4.74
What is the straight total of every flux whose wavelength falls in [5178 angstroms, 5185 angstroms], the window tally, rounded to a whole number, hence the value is 55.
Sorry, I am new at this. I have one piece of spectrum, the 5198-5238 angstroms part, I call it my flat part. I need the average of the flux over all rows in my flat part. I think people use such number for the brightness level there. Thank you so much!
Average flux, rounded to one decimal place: 22.2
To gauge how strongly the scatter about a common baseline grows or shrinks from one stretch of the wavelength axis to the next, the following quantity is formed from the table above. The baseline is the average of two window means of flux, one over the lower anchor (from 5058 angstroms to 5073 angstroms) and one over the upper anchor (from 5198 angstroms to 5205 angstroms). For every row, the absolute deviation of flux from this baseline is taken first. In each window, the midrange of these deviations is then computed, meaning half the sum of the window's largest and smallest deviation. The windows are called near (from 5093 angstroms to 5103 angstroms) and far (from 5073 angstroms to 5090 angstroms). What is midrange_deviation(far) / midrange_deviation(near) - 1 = 0.57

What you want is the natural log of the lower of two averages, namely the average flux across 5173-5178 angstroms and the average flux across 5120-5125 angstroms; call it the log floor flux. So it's 2.91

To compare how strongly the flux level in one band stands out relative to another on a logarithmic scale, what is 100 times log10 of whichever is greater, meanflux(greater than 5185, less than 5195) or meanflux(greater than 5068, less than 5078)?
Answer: 136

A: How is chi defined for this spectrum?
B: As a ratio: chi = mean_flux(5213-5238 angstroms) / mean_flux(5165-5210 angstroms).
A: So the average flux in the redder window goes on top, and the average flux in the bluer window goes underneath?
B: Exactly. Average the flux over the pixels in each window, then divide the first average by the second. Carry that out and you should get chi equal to 1.14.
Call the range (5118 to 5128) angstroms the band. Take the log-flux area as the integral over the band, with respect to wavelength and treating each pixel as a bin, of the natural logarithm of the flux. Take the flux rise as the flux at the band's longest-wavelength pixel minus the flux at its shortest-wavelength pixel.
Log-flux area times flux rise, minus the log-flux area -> -76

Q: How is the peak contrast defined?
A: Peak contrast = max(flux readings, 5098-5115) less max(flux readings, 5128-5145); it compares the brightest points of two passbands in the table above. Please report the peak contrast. 1.5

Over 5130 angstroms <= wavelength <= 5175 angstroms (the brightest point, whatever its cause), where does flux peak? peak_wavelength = 5139.0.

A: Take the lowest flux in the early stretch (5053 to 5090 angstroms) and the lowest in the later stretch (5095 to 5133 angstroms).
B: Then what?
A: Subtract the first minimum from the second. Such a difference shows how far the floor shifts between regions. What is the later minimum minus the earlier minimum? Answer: 0.1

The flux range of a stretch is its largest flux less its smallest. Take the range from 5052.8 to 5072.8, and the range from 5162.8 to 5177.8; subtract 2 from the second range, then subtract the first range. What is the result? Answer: -1.3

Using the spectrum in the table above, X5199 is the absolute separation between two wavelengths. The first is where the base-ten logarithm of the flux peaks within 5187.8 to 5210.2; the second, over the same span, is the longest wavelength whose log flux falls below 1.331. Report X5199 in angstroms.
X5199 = 15.0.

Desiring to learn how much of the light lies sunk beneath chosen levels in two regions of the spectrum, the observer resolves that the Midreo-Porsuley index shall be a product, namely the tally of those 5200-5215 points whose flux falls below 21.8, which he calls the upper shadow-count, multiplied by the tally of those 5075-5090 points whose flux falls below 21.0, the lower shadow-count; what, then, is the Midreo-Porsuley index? 10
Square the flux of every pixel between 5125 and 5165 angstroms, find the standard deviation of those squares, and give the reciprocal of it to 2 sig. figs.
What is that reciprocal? 0.022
